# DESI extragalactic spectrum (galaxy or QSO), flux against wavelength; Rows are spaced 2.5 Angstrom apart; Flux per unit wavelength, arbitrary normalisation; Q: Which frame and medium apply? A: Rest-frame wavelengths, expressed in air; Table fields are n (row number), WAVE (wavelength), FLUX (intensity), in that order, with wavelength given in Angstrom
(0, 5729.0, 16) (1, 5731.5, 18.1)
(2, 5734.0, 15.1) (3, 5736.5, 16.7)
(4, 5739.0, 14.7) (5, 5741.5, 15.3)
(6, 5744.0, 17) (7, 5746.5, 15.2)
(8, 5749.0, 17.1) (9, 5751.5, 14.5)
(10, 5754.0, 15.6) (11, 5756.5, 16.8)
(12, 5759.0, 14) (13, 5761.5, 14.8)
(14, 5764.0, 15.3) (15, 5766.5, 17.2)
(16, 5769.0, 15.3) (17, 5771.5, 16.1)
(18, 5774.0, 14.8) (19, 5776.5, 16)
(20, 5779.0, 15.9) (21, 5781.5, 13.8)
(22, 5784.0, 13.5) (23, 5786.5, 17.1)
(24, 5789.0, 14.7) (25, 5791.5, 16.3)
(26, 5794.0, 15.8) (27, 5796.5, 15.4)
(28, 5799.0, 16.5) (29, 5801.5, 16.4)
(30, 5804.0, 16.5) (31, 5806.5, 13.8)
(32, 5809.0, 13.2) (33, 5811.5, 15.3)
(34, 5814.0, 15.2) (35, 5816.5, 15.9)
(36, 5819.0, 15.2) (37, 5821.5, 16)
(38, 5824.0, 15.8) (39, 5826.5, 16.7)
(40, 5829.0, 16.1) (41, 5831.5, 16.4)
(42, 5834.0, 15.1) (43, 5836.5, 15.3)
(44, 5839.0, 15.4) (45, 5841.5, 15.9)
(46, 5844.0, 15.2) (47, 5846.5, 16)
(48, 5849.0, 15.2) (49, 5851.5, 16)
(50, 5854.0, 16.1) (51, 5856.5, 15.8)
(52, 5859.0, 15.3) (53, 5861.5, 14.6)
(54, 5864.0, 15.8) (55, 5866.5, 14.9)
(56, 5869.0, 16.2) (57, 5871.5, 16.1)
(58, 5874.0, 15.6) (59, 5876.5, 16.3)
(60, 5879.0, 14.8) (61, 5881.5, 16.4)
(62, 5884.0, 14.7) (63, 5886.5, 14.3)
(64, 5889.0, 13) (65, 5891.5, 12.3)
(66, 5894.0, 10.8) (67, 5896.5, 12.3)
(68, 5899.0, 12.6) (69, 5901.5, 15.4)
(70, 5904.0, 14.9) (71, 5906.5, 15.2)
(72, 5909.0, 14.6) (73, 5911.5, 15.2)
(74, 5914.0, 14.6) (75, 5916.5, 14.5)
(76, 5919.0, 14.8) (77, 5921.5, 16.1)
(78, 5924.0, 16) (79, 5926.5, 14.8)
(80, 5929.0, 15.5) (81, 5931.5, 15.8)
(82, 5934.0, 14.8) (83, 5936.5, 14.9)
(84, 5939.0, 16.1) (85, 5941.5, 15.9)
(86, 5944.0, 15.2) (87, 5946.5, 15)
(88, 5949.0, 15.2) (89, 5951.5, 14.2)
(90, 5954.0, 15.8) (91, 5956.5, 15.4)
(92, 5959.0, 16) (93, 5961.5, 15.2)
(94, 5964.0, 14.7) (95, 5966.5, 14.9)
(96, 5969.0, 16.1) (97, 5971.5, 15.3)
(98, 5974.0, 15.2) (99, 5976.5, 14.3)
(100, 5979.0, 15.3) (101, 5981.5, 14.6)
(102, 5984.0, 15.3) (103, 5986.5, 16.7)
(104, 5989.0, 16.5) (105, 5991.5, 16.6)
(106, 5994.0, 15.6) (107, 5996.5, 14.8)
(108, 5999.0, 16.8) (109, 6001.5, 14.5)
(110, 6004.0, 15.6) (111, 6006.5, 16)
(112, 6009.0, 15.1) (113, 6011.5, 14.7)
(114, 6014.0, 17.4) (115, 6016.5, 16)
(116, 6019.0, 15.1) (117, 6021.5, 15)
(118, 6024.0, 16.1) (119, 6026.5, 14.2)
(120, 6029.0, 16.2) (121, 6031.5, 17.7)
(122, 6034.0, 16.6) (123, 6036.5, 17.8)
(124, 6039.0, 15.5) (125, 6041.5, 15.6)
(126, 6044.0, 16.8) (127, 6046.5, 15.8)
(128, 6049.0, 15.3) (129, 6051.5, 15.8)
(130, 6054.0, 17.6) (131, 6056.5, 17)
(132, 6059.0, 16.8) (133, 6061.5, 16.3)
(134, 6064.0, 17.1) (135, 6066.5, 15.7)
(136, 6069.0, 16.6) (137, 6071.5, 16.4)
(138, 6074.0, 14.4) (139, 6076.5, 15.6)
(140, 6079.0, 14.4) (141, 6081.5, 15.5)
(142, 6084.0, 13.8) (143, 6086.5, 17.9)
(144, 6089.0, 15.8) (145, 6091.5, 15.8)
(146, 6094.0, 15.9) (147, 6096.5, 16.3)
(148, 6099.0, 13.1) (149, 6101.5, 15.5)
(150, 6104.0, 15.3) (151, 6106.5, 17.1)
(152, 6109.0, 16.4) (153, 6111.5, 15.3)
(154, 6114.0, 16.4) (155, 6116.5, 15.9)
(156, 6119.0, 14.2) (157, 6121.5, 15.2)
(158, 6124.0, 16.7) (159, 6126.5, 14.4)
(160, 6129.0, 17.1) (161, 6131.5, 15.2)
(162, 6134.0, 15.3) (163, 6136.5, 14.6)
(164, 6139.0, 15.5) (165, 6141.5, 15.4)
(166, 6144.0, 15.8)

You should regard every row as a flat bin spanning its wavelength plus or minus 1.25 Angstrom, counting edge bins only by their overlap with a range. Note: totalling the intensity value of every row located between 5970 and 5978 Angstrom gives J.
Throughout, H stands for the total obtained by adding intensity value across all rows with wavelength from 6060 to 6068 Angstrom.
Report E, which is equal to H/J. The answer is 1.1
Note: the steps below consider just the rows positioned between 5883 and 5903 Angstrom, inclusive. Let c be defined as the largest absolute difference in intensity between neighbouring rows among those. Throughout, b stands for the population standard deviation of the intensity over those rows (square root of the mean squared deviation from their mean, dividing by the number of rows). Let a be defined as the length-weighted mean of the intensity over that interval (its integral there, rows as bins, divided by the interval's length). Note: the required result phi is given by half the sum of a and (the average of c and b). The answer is 7.64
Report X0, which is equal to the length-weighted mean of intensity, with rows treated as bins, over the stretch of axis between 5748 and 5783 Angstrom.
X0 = 15.5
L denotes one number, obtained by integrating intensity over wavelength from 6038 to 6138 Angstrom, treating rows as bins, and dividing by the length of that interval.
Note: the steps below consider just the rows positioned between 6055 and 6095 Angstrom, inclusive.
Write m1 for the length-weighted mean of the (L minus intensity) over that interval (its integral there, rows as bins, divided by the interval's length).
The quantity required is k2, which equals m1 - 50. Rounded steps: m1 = -0.2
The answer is -50.2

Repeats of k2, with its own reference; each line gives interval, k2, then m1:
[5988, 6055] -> -50.2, -0.2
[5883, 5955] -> -48.8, 1.2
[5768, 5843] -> -49.7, 0.3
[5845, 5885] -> -49.8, 0.2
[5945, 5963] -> -49.5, 0.5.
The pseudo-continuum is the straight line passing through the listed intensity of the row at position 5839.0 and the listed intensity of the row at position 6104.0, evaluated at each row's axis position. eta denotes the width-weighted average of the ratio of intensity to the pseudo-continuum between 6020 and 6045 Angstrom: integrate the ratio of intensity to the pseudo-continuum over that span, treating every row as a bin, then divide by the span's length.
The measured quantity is 1.05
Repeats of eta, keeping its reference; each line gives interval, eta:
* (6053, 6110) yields 1.04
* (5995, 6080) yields 1.04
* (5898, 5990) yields 0.99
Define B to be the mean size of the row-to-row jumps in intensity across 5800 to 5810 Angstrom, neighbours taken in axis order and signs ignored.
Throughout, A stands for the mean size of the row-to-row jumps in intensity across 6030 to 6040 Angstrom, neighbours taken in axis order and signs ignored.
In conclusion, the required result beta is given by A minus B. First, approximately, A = 1.53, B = 1.1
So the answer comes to 0.4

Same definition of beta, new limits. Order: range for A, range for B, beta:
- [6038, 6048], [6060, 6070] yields -0.3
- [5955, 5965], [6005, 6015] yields -0.7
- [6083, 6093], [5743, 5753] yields 0.0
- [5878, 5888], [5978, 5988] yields 0.3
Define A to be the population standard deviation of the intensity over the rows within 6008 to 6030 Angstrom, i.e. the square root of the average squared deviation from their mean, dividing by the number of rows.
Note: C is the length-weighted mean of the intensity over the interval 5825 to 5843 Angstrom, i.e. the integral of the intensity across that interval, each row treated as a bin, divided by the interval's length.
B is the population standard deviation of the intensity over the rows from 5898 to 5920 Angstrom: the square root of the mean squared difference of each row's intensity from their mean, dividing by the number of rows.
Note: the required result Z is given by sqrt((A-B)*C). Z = 1.5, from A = 0.9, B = 0.78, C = 15.8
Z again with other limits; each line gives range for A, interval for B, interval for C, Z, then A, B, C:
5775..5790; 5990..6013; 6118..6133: 2.8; 1.3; 0.78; 15.5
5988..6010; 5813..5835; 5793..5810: 1.9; 0.8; 0.53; 15.4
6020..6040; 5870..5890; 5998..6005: 1.0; 1.2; 1.10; 15.6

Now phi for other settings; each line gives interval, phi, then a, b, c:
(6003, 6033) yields 8.81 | 15.8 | 1.00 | 3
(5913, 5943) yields 8.14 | 15.3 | 0.61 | 1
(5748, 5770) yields 8.78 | 15.6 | 1.10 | 3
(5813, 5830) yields 8.27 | 15.8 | 0.49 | 1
